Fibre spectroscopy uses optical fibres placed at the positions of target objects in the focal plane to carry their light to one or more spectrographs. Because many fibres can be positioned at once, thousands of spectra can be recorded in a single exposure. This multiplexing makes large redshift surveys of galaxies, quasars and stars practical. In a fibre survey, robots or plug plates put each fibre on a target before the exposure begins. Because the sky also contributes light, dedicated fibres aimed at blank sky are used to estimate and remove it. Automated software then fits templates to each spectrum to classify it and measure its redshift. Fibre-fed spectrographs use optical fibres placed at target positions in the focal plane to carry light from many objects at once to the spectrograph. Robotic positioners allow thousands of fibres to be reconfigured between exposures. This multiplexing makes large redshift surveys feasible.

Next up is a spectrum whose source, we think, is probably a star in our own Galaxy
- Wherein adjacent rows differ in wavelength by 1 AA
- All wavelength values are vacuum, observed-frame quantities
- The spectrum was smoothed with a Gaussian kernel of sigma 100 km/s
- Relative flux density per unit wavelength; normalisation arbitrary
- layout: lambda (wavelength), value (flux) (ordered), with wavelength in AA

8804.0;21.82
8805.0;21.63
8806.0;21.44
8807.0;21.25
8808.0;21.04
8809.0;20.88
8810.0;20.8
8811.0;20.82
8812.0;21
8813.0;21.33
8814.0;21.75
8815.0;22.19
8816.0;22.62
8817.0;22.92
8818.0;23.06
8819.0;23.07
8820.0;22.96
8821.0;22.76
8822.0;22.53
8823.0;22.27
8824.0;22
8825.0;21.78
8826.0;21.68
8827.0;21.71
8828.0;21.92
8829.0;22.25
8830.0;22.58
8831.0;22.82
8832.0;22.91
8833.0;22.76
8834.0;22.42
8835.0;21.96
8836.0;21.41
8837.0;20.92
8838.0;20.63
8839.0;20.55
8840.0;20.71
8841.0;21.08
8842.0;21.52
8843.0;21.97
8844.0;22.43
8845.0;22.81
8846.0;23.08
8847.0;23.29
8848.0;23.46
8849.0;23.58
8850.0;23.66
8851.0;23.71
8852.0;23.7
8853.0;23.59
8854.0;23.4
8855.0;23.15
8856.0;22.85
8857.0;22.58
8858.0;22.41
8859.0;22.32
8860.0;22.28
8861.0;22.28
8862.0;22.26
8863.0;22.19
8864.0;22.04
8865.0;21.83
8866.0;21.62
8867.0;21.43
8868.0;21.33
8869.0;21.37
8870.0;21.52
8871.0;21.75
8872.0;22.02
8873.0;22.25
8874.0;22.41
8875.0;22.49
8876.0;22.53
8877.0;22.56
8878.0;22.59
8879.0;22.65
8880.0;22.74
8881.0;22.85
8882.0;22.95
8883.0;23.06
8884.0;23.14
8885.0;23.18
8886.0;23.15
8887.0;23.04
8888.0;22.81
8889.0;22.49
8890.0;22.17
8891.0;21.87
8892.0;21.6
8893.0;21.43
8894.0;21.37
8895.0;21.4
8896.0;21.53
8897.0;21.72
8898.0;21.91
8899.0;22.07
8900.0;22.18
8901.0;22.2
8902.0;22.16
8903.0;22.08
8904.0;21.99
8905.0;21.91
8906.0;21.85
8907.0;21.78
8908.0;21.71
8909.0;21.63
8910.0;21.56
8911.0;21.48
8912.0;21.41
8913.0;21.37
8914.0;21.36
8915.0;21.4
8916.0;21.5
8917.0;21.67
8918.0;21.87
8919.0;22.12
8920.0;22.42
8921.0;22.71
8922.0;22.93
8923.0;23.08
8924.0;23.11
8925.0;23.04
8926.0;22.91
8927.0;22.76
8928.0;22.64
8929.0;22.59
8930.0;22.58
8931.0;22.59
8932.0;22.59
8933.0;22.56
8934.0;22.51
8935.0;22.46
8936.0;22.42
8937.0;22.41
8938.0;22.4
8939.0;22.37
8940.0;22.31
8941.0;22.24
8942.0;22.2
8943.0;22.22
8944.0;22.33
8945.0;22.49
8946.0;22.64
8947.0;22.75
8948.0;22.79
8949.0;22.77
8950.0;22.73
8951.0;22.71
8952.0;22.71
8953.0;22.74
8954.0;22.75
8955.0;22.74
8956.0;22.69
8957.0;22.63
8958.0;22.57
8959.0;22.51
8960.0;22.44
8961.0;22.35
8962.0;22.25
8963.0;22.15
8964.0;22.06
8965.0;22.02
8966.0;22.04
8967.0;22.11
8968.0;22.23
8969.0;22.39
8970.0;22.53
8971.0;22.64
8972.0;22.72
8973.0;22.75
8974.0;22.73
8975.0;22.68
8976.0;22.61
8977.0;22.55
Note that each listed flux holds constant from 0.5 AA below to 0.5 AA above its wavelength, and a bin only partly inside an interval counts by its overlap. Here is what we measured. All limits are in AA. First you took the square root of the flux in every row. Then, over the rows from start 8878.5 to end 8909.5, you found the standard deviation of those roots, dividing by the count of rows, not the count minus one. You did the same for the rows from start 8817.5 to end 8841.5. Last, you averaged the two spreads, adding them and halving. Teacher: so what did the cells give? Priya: 0.073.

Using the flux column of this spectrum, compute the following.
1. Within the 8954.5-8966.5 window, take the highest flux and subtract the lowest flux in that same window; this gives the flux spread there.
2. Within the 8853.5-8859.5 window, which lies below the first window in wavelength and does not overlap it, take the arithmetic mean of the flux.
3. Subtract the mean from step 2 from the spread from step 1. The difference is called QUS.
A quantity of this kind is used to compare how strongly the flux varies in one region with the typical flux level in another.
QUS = -22.1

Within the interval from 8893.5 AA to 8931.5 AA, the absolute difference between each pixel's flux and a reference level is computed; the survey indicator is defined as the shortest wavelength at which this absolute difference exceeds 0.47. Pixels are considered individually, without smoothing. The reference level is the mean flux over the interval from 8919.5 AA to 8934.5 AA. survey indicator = 8894.0 AA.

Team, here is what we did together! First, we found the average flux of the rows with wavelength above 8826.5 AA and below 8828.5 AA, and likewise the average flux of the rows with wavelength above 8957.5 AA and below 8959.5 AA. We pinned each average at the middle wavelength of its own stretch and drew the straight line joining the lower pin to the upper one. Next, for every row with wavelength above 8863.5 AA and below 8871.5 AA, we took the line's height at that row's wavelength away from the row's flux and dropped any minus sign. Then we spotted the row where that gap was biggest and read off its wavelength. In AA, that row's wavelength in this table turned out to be 8868.0 AA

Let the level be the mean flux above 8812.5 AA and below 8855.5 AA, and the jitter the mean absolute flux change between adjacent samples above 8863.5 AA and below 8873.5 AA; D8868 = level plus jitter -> 22.6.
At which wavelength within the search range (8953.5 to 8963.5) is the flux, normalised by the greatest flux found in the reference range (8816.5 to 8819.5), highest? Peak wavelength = 8954.0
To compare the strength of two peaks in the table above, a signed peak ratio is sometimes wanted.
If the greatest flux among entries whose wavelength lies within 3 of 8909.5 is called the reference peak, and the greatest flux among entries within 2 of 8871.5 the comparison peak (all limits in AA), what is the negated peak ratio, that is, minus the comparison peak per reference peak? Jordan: -1.02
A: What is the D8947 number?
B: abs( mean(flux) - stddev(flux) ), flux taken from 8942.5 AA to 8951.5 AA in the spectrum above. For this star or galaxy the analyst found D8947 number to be 22.4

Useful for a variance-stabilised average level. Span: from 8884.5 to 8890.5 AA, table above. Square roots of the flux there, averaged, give 4.78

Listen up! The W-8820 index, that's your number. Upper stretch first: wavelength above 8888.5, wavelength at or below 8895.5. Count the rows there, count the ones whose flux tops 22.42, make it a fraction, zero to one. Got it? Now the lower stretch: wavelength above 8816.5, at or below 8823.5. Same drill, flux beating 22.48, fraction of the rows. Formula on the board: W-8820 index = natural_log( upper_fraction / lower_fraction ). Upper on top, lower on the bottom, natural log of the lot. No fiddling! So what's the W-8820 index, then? -1.8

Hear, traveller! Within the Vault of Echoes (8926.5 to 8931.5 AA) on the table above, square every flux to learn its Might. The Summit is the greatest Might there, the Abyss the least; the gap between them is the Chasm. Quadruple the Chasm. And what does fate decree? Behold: 33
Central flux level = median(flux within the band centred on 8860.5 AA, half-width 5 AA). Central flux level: 22.3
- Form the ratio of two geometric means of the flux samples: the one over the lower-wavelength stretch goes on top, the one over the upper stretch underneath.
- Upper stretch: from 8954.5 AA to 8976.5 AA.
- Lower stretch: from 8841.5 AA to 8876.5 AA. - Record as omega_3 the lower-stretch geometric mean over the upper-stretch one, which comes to 1.00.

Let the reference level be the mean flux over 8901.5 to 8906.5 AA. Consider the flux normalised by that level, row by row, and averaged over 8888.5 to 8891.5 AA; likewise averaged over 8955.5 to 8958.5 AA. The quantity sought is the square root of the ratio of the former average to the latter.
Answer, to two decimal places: 0.99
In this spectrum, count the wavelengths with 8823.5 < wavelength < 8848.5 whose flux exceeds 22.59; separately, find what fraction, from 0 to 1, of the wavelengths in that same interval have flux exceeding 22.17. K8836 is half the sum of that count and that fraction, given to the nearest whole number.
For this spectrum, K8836 4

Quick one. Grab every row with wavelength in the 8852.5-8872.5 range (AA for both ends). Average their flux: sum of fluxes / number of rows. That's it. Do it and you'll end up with 22.2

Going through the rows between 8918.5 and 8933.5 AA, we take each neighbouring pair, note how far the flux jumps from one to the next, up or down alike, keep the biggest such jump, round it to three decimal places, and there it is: 0.300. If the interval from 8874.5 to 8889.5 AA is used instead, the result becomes 0.320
